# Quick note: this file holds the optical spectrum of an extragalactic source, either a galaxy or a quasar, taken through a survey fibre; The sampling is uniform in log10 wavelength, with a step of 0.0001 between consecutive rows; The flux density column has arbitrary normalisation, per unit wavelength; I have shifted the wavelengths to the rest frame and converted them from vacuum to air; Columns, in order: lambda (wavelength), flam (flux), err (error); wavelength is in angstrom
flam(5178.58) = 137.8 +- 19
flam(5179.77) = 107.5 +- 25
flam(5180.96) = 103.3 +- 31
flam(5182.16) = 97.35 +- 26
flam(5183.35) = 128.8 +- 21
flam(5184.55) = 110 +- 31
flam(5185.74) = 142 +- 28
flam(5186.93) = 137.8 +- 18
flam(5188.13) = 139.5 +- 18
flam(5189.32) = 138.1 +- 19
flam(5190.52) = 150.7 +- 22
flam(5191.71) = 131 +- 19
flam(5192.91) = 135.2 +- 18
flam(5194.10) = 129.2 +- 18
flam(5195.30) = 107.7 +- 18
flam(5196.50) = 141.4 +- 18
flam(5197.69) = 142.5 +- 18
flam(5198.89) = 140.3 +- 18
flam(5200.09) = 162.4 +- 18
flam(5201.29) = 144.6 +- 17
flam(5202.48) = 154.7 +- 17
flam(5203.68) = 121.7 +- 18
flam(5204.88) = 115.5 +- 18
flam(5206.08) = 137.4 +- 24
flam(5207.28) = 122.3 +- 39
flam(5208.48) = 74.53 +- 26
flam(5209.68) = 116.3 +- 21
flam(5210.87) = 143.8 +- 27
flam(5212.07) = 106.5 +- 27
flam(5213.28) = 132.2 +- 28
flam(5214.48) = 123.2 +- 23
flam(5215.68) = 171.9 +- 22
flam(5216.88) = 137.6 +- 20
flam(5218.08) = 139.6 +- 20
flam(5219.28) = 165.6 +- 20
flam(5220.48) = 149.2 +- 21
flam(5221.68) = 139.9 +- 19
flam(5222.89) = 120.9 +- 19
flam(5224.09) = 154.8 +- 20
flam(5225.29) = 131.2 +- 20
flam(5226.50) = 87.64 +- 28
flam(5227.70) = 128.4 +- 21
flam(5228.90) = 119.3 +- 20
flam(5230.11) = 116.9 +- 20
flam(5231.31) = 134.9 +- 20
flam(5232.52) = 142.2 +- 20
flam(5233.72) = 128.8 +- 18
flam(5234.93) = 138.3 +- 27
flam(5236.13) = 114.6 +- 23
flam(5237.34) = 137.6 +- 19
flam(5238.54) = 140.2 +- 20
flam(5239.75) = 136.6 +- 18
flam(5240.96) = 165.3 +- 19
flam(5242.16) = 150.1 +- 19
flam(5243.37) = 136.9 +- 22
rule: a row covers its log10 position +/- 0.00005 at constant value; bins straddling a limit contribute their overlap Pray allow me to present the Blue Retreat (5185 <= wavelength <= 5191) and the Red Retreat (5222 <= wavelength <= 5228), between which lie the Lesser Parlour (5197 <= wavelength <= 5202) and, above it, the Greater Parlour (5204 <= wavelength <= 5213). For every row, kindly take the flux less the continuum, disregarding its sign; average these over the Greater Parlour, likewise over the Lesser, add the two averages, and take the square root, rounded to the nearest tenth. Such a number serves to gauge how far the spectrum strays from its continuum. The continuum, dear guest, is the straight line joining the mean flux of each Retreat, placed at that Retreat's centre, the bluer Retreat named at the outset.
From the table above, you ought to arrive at 5.6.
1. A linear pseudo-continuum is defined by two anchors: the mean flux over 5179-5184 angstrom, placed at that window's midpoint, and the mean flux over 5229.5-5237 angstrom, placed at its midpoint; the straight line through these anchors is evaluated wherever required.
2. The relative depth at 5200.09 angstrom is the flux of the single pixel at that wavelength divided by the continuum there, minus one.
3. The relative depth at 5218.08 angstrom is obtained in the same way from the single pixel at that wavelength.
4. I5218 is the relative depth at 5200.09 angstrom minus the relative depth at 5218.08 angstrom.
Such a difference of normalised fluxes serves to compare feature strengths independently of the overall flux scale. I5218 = 0.26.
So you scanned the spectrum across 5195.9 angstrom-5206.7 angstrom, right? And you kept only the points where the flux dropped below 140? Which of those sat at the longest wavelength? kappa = 5206.08 angstrom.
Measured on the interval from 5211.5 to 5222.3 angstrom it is 5221.68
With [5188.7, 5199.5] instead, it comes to 5195.30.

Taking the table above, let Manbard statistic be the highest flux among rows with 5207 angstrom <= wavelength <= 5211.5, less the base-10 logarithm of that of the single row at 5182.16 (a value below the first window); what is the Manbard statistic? 142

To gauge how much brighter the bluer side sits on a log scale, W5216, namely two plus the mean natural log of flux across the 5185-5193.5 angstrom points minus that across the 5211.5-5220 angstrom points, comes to 2.01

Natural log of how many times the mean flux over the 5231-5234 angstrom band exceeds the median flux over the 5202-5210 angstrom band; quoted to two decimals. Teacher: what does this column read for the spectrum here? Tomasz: 0.11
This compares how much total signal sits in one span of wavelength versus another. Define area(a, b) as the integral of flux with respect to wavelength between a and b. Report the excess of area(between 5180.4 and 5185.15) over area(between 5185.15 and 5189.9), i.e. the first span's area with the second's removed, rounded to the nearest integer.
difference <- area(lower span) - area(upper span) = -141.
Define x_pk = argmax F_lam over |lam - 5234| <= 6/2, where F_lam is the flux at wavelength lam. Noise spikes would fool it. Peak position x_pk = 5232.52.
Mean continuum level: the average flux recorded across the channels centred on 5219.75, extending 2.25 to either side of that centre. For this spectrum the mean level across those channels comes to 149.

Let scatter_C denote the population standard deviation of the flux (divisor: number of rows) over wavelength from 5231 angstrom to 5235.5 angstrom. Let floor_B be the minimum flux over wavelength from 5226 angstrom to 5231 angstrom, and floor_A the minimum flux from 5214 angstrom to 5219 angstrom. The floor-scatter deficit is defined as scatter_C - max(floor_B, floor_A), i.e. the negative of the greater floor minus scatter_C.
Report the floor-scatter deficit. -118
